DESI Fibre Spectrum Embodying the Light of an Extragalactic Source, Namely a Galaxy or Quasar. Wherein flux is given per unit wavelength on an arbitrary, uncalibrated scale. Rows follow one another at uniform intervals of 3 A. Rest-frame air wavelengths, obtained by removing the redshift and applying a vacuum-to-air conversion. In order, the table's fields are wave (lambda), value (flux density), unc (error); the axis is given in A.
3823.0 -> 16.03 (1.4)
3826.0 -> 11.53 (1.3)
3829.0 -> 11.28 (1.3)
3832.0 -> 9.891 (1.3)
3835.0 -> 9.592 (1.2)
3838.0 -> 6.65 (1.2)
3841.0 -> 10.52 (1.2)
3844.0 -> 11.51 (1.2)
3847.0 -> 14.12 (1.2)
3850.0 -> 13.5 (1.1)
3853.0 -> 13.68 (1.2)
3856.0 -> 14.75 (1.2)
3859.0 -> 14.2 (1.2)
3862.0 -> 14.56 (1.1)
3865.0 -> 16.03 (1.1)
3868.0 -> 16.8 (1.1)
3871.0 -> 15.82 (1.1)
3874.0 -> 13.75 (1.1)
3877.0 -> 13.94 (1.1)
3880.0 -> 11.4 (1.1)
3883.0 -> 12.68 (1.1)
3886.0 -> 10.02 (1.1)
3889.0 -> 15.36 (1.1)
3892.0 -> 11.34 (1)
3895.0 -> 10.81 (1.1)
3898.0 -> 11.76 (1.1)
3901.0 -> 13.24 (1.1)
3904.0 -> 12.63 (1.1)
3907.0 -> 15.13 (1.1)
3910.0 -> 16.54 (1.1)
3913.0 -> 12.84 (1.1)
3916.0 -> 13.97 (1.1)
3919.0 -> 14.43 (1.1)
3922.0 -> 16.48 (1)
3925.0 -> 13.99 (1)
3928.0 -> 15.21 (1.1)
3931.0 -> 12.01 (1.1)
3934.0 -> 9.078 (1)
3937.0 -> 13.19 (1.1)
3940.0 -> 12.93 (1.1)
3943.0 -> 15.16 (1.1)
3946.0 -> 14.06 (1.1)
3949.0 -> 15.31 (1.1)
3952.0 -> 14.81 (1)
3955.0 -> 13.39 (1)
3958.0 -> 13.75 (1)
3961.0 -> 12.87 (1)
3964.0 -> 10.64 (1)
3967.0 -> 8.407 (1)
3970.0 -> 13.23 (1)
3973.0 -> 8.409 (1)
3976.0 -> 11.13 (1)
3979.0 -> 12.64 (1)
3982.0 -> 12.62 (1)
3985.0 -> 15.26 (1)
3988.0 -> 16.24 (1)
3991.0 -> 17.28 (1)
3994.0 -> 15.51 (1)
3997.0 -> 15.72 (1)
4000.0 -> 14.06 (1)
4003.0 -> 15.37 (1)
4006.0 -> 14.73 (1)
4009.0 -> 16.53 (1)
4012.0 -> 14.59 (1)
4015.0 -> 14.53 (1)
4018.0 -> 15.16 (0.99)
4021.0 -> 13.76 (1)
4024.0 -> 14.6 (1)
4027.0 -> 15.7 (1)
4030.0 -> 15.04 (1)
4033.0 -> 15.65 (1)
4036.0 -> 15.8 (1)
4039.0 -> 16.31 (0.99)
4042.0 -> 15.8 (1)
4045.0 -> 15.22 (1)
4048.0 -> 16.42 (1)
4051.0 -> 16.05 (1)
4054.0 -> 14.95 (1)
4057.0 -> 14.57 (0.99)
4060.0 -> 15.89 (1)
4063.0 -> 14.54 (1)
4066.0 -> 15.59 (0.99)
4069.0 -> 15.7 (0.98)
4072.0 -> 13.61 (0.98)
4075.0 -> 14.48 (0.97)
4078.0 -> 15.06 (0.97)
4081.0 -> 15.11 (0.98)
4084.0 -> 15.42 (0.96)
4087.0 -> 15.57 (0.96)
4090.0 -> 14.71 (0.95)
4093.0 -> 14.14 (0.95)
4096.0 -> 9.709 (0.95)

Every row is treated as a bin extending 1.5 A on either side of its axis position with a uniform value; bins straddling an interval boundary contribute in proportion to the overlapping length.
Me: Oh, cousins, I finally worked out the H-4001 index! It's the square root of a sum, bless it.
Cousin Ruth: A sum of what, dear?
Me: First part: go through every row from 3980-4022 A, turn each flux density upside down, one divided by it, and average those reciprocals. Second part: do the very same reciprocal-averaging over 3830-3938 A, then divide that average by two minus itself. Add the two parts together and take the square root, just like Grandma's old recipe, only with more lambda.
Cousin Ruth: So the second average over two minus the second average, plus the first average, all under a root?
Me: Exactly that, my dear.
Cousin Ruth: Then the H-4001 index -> 0.329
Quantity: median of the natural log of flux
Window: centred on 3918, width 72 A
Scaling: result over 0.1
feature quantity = 26.10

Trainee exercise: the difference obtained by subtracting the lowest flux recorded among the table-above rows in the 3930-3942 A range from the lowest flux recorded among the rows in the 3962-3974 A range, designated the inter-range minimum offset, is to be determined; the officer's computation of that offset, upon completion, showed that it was -1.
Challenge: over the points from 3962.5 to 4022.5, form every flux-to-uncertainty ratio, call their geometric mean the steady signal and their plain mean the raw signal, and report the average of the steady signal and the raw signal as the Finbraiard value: 13.7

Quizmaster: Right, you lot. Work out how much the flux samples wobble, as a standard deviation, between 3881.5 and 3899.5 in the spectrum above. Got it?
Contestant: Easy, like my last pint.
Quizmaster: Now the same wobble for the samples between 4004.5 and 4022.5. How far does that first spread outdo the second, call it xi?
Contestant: 0.9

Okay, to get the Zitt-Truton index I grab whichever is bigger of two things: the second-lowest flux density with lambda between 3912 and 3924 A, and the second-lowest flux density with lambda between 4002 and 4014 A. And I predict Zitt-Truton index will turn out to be 14.7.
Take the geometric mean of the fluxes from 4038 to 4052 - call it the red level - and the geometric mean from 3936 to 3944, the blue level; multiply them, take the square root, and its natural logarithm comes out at 2.69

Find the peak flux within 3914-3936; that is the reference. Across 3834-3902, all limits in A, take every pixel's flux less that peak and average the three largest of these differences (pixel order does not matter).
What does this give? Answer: -0.26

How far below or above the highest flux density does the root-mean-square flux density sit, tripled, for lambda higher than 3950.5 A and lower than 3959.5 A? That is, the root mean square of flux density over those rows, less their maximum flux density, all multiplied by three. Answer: -2.4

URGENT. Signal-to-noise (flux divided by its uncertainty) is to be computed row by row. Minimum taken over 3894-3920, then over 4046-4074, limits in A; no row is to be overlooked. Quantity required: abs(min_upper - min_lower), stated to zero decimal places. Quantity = 4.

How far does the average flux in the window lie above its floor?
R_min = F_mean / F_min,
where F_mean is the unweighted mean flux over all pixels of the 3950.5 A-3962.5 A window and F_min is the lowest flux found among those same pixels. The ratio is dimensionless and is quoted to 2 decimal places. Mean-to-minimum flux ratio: 1.06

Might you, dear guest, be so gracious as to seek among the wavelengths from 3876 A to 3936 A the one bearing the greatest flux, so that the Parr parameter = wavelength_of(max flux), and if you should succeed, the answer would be 3910.0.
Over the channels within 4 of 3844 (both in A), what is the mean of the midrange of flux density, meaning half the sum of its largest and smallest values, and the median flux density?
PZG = 11.9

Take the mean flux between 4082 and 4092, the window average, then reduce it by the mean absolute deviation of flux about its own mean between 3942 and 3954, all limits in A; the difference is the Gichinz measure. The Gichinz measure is 14.8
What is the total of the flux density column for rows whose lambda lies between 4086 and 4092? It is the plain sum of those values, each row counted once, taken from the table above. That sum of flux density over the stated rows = 30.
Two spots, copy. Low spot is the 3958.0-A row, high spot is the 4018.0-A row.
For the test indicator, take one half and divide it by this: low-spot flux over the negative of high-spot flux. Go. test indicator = -0.55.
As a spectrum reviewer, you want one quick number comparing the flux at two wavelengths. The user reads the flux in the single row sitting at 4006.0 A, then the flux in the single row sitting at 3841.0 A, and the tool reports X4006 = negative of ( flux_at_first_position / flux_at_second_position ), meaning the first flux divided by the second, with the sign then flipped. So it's -1.4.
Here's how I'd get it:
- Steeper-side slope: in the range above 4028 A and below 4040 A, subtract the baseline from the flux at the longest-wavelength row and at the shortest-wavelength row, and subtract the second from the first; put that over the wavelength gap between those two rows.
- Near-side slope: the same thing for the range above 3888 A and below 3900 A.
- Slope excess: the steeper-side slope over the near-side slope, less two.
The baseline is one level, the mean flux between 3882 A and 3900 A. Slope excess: -2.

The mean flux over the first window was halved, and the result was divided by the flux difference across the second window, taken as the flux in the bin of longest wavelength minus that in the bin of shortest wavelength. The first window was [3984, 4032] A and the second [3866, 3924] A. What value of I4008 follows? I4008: -24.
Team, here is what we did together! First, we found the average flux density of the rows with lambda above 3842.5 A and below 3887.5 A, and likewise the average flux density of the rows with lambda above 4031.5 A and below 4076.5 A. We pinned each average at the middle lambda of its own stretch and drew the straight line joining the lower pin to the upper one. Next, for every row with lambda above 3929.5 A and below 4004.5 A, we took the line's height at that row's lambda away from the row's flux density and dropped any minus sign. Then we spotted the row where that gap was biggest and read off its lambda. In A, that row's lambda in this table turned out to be 3973.0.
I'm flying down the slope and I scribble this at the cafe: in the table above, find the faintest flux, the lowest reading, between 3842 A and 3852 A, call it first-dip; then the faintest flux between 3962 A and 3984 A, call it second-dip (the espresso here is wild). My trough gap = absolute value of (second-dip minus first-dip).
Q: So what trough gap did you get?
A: 3.1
